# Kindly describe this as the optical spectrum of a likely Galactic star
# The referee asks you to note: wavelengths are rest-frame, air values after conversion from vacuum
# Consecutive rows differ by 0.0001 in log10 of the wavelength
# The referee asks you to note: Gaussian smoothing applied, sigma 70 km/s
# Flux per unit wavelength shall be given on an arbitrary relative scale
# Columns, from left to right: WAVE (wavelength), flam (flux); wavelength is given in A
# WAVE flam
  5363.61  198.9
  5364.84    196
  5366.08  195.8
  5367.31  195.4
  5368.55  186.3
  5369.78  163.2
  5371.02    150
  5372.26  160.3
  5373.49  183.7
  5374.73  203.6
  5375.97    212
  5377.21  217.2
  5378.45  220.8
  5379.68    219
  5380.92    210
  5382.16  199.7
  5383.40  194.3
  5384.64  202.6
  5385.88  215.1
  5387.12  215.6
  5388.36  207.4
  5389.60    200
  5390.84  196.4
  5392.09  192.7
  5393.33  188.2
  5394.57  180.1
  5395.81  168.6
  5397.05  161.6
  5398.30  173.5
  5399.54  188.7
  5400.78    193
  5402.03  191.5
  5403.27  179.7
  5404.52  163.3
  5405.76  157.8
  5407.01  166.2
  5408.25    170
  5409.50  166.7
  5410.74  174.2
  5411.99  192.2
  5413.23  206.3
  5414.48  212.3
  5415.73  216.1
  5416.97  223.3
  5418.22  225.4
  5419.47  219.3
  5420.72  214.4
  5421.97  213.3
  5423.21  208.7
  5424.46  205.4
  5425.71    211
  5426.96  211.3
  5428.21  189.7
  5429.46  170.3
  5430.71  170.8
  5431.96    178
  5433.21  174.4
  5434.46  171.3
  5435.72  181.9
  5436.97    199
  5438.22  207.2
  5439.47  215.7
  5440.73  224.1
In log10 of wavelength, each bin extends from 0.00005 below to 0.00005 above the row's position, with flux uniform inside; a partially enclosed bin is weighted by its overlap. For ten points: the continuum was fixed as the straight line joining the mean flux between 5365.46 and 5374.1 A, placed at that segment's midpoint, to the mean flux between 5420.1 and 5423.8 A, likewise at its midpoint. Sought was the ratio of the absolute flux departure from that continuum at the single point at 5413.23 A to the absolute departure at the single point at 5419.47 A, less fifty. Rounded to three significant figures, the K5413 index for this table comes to -50.0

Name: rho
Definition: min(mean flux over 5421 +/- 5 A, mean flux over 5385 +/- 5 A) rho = 206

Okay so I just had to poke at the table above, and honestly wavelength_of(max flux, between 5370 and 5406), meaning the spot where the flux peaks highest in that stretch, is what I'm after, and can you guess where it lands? 5378.45 A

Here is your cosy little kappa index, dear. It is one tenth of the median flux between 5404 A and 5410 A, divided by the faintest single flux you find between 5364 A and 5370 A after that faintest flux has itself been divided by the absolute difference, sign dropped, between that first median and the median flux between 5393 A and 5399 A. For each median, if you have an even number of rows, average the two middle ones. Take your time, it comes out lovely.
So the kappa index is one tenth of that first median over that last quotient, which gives 1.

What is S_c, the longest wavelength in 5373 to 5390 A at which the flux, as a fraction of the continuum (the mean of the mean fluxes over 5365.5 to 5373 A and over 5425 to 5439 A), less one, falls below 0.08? 5383.40 A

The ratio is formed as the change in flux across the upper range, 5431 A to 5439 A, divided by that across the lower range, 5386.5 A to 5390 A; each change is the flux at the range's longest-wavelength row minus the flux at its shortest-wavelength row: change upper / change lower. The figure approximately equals -1.9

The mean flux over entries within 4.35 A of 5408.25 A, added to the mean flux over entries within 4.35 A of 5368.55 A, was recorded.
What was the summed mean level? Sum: 348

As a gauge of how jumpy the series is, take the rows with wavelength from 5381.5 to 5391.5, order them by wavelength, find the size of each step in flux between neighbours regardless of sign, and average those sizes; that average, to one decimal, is 6.6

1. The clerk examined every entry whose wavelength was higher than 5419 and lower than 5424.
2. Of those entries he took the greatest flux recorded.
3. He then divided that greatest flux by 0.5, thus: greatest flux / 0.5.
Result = 439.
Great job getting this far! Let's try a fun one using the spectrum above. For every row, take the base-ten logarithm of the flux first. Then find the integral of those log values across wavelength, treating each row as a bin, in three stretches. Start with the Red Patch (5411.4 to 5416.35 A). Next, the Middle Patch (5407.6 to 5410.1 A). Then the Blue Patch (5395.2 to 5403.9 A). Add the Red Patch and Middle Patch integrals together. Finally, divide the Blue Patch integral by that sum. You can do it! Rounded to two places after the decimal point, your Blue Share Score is 1.15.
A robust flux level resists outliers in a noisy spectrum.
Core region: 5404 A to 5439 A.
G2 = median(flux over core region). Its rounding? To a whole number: 196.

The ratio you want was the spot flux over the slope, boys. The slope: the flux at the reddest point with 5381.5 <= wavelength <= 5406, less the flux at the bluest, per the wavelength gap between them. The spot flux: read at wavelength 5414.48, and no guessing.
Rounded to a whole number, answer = -120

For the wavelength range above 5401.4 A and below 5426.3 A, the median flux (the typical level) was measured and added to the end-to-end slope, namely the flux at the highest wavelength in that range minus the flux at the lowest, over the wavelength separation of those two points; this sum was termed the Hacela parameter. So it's 207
